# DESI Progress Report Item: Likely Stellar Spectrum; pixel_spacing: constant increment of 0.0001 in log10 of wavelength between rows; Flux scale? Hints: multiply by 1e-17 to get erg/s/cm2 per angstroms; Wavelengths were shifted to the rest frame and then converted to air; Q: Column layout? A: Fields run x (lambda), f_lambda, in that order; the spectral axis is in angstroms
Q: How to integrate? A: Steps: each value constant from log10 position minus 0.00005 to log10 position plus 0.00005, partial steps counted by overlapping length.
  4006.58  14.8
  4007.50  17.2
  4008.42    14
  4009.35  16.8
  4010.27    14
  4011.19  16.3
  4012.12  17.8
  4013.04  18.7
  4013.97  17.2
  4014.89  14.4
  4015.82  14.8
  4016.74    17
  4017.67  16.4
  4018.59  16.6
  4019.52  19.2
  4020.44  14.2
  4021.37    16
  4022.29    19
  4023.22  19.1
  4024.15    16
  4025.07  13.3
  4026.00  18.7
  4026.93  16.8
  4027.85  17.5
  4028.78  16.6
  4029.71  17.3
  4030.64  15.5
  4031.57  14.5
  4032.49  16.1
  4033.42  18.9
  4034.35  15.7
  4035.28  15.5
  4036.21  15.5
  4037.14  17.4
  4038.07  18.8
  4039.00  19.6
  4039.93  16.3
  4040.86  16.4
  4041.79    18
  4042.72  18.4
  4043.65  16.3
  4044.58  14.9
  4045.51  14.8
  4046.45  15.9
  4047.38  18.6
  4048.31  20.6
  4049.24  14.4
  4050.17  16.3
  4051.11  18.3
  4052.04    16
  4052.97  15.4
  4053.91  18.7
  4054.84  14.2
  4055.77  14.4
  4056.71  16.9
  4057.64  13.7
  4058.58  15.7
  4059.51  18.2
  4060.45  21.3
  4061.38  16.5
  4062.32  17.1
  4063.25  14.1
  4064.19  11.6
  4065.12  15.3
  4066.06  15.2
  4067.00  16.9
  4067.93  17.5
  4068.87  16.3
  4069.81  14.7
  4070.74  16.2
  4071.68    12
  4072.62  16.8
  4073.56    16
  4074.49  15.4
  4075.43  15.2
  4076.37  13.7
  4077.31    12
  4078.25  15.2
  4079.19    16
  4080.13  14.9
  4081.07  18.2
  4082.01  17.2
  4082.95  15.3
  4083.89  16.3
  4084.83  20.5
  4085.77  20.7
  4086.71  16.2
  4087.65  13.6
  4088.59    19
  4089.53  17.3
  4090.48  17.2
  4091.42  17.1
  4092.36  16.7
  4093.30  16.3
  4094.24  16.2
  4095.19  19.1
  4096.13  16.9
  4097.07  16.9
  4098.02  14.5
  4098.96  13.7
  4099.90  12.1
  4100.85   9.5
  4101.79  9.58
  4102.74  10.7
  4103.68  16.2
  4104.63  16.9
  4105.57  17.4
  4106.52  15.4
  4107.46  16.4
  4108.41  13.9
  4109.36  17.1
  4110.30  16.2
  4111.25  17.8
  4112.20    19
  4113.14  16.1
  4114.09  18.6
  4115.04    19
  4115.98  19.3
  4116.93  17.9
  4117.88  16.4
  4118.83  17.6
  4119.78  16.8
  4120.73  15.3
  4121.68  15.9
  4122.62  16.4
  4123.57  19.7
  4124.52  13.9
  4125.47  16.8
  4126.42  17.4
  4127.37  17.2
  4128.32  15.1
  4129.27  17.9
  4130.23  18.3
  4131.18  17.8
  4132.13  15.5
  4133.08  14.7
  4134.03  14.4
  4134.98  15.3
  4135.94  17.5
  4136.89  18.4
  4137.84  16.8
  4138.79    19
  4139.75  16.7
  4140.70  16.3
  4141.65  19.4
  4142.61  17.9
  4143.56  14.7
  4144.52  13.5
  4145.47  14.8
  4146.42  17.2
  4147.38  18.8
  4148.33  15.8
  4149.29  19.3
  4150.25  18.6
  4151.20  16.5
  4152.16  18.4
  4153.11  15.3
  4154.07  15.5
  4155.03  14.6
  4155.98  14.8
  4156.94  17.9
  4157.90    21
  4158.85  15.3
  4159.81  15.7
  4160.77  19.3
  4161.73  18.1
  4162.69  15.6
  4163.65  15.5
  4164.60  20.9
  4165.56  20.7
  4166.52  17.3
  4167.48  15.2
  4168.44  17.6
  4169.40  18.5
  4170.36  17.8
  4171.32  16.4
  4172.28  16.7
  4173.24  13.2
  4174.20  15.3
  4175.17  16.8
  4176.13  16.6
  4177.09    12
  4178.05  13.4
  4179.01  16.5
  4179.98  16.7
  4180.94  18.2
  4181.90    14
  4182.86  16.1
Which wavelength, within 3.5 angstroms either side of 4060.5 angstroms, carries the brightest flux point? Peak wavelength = 4060.45 angstroms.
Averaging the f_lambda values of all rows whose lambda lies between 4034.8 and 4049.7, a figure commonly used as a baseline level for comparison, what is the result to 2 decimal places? 16.96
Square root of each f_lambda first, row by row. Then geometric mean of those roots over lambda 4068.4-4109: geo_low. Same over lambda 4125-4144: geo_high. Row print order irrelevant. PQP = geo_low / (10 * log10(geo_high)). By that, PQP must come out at 0.641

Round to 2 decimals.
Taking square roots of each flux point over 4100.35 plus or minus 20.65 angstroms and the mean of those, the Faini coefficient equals 4.03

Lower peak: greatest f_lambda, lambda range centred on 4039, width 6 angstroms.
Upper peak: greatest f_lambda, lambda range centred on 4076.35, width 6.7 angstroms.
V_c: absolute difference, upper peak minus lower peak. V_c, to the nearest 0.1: 3.6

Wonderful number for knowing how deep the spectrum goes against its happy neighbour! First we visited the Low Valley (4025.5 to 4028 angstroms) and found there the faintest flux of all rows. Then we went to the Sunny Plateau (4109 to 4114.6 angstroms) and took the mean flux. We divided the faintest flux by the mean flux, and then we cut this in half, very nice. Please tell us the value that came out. 0.48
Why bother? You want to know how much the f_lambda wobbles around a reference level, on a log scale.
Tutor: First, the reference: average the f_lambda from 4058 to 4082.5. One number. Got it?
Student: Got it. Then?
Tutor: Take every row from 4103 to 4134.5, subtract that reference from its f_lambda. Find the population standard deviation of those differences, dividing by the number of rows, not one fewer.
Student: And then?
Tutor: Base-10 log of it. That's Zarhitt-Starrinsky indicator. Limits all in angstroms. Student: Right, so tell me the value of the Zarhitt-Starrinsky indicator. 0.18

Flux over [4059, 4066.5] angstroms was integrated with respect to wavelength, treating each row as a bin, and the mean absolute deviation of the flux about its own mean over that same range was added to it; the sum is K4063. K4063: 123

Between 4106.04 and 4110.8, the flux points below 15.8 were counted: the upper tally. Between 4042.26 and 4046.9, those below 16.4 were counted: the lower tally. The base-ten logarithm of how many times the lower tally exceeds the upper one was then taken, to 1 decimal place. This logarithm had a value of 0.3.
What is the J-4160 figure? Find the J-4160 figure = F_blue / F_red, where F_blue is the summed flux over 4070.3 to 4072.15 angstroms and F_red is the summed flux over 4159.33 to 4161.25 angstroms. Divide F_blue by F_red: 0.81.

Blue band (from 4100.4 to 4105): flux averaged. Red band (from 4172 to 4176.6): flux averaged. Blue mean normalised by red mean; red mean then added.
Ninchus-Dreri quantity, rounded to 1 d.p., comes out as 16.5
